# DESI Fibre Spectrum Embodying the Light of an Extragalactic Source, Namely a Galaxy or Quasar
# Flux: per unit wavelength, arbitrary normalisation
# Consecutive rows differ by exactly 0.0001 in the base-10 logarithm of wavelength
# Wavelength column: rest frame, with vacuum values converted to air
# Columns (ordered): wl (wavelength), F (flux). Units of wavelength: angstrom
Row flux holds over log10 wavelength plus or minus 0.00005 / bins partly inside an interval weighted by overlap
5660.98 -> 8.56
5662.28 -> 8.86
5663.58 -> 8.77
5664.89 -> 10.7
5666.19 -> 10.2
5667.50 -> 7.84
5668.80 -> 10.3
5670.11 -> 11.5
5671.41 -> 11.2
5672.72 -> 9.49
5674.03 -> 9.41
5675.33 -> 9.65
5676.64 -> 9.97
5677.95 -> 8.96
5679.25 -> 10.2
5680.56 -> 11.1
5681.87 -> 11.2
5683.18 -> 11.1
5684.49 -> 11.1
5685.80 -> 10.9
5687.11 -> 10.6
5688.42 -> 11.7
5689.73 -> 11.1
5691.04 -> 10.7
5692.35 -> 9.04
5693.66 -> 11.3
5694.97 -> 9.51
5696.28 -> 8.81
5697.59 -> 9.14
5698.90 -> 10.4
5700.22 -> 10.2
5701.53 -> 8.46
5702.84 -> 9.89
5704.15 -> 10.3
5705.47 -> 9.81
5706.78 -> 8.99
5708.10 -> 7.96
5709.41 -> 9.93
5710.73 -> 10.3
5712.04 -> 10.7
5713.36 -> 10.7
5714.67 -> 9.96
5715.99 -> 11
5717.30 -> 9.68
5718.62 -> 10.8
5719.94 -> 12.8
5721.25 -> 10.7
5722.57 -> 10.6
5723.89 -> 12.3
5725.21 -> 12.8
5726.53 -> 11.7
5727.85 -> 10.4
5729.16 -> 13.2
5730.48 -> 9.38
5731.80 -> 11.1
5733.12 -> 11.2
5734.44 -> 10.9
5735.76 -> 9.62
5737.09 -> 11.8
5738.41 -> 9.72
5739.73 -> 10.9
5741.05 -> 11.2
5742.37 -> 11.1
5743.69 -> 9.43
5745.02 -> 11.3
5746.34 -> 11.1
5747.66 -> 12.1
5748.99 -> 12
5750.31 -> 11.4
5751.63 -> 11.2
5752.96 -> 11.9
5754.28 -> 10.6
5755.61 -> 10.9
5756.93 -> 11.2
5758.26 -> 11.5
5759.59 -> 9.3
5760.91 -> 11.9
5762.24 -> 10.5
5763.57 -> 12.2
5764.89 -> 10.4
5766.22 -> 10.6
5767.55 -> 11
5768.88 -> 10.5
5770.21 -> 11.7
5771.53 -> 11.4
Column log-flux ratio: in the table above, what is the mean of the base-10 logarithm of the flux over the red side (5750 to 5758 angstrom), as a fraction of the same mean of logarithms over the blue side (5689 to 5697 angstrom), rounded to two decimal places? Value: 1.05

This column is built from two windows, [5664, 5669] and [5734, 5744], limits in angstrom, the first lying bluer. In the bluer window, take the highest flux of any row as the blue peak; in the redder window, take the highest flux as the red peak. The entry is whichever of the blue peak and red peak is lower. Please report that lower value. 10.7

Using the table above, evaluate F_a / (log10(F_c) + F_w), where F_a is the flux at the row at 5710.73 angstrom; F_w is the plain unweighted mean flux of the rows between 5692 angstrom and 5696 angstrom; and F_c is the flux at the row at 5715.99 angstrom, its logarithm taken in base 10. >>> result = 0.94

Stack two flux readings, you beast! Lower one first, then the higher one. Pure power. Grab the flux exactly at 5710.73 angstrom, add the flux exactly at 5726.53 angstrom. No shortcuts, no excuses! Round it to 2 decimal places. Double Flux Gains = 22.00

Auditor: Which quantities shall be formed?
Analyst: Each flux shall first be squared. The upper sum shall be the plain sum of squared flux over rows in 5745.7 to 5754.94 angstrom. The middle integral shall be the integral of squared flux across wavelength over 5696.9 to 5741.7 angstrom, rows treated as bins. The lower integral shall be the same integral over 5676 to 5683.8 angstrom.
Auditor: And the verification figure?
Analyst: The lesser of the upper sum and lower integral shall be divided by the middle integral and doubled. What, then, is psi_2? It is 0.3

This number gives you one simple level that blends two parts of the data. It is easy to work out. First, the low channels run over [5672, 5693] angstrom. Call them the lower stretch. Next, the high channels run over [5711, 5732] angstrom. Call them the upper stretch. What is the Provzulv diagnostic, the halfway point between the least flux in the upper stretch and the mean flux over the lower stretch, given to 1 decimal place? 9.9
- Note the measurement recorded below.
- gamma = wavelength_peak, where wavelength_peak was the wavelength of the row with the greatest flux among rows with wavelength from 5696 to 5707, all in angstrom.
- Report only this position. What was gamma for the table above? 5698.90 angstrom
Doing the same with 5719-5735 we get 5729.16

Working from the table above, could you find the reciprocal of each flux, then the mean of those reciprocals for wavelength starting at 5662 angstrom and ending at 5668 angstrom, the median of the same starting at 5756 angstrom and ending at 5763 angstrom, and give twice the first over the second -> 2.4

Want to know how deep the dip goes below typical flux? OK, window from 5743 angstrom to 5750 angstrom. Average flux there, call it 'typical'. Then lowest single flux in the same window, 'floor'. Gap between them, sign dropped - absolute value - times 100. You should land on 176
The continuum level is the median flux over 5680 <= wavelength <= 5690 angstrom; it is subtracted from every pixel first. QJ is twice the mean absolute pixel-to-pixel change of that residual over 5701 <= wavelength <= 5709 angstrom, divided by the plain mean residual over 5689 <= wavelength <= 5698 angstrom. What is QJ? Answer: -1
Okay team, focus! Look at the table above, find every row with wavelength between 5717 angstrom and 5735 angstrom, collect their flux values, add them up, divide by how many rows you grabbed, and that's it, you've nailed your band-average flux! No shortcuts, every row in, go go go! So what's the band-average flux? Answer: 11.3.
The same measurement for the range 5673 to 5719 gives 10.1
